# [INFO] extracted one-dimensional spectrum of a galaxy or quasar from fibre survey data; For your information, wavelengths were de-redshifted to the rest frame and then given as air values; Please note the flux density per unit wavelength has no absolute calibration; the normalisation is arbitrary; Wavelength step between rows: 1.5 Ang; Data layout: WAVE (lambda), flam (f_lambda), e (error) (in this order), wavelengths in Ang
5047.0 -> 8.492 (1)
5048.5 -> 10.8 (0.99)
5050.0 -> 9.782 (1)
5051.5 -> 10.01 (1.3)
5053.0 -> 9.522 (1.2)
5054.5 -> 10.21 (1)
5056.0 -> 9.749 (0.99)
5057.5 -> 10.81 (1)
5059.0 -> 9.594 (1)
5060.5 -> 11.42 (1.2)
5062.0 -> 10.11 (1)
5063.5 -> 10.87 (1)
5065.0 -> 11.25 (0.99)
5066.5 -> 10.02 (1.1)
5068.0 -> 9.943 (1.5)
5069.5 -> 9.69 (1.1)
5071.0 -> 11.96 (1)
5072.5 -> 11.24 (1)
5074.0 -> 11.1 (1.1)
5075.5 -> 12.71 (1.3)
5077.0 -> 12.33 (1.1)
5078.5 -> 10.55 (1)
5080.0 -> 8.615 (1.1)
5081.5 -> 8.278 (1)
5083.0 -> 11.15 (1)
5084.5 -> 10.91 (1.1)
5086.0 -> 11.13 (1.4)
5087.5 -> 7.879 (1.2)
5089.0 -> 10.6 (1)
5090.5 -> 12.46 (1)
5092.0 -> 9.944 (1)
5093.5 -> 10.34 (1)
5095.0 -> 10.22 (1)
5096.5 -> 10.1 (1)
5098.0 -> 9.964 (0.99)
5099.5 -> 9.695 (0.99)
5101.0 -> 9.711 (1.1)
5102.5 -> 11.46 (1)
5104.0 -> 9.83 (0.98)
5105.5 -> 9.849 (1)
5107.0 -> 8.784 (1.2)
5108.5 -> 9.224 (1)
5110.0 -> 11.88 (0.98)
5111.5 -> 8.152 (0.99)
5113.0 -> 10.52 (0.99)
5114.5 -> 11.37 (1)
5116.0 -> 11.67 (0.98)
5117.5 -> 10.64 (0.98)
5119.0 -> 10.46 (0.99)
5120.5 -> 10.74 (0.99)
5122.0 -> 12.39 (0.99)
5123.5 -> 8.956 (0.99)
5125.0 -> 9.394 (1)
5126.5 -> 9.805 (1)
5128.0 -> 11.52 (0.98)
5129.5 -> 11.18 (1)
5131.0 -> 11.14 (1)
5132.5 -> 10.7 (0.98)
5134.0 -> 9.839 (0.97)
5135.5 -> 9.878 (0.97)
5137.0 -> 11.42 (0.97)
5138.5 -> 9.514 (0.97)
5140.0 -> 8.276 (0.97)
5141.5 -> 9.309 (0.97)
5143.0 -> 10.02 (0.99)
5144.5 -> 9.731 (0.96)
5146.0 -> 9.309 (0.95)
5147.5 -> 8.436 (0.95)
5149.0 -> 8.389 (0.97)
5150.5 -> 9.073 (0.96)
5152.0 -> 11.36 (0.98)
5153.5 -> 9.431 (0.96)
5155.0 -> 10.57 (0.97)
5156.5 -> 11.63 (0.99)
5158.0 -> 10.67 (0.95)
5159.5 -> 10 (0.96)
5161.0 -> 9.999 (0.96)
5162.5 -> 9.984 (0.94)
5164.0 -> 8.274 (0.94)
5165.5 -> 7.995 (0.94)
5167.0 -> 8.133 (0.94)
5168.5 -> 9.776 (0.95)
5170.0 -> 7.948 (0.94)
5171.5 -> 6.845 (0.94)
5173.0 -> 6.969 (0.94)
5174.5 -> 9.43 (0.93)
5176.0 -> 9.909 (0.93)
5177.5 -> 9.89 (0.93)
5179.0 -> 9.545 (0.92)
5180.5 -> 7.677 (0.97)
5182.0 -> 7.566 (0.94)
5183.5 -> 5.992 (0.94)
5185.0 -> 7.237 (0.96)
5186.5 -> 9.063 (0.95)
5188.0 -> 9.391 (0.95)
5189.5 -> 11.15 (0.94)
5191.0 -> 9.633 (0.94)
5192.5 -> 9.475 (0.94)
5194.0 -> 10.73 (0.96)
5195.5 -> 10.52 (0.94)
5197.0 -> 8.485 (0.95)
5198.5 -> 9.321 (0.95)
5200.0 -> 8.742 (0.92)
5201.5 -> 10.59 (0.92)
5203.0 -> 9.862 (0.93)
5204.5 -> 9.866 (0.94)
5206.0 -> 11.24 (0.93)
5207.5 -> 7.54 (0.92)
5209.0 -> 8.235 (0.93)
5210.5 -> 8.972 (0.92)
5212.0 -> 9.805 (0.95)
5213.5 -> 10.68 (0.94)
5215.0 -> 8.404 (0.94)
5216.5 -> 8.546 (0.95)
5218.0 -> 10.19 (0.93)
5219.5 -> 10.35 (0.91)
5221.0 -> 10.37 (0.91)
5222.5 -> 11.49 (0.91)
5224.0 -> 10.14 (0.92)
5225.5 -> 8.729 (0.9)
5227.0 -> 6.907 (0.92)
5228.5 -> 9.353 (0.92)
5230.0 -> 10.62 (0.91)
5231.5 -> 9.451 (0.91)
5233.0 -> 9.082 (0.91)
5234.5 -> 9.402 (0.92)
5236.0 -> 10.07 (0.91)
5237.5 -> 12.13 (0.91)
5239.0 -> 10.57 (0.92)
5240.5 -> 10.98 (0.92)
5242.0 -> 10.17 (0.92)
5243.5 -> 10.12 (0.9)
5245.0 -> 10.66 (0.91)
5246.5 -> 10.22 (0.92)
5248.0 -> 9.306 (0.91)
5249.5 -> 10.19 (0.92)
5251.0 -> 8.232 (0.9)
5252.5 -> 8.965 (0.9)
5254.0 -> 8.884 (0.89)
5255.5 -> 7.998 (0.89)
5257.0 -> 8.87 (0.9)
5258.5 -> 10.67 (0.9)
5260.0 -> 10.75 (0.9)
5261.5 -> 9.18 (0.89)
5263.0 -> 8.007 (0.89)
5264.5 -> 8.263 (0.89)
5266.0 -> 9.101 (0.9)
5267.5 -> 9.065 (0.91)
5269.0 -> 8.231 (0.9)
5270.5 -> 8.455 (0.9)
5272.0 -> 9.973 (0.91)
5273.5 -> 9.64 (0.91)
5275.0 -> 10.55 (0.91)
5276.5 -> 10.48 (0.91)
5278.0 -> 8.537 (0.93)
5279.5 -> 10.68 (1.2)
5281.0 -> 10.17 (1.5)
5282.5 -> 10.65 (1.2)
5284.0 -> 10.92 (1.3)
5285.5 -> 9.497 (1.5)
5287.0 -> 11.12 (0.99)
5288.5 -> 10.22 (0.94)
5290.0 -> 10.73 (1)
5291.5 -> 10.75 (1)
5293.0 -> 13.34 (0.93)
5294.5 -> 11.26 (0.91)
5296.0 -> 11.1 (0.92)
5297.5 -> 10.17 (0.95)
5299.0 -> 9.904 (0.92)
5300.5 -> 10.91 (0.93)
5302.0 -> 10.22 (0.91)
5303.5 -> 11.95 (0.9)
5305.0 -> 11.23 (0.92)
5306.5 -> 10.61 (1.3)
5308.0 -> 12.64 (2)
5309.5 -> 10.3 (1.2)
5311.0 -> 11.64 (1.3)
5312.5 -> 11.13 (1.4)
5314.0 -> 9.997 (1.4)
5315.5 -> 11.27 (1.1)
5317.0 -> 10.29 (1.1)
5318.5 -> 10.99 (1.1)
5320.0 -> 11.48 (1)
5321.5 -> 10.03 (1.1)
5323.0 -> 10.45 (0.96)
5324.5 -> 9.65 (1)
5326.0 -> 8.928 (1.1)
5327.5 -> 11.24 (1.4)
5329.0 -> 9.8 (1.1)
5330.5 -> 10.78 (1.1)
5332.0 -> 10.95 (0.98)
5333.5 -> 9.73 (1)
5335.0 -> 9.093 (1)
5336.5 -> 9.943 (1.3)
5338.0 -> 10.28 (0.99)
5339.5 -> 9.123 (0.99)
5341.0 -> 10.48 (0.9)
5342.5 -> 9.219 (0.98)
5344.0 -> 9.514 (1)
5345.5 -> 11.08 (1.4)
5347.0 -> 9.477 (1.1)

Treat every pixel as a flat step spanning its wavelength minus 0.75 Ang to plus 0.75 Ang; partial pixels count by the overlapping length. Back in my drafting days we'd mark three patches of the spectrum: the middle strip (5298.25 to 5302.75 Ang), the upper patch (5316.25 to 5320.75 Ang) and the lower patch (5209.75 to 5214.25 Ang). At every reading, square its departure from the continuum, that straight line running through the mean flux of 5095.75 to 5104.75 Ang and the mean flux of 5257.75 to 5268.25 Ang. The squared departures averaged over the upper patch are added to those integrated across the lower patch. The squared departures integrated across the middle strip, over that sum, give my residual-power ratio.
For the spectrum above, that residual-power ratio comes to 1.21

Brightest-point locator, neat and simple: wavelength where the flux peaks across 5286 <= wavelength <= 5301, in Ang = 5293.0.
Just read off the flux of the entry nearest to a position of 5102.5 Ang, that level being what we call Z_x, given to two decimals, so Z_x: 11.46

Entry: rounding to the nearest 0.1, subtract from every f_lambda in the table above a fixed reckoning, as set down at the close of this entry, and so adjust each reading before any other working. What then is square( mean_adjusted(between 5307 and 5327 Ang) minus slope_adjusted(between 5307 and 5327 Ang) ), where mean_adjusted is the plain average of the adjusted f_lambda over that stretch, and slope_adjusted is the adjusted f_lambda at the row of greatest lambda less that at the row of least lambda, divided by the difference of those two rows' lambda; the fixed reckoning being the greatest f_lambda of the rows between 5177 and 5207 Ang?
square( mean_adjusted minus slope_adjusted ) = 0.1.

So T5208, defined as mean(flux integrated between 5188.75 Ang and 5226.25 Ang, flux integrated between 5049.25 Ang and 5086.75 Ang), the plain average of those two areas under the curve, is 380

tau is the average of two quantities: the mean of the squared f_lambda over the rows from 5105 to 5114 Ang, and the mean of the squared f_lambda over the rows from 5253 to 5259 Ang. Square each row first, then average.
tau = 90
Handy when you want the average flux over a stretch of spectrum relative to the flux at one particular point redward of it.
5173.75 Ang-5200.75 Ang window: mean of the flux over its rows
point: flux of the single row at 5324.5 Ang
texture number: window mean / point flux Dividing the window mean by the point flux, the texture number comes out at 0.94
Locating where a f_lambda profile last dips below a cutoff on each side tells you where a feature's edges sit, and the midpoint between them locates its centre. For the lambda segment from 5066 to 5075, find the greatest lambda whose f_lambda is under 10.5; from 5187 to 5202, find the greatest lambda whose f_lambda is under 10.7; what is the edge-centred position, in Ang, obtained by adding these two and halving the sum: 5135.5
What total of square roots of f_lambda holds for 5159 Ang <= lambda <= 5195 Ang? 71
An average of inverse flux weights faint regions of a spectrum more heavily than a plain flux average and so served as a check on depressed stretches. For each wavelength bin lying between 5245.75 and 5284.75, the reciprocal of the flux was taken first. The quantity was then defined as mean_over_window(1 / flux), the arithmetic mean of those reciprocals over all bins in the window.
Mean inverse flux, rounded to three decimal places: 0.107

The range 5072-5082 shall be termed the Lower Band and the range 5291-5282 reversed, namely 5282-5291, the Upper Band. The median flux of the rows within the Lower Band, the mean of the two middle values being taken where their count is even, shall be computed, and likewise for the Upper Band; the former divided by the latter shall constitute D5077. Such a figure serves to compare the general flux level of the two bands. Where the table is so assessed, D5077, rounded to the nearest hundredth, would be 1.04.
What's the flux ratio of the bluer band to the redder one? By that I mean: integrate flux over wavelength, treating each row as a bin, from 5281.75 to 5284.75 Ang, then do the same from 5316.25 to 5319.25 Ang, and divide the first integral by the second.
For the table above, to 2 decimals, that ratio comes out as 1.01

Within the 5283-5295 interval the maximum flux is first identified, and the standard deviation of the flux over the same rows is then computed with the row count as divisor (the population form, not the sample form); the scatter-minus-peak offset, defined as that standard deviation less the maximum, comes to -12.3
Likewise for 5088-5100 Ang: -11.6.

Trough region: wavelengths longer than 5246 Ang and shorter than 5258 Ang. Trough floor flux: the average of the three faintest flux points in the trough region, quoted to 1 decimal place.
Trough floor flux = 8.4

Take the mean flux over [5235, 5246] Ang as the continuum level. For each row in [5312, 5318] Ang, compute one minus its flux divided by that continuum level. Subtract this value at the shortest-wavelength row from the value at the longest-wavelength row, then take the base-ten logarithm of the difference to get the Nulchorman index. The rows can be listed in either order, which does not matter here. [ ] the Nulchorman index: -1.10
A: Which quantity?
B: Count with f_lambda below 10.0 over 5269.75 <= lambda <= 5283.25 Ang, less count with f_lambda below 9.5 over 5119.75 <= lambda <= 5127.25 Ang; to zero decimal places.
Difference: 2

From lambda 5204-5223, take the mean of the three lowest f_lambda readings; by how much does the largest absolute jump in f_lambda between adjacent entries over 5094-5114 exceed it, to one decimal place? -4.3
